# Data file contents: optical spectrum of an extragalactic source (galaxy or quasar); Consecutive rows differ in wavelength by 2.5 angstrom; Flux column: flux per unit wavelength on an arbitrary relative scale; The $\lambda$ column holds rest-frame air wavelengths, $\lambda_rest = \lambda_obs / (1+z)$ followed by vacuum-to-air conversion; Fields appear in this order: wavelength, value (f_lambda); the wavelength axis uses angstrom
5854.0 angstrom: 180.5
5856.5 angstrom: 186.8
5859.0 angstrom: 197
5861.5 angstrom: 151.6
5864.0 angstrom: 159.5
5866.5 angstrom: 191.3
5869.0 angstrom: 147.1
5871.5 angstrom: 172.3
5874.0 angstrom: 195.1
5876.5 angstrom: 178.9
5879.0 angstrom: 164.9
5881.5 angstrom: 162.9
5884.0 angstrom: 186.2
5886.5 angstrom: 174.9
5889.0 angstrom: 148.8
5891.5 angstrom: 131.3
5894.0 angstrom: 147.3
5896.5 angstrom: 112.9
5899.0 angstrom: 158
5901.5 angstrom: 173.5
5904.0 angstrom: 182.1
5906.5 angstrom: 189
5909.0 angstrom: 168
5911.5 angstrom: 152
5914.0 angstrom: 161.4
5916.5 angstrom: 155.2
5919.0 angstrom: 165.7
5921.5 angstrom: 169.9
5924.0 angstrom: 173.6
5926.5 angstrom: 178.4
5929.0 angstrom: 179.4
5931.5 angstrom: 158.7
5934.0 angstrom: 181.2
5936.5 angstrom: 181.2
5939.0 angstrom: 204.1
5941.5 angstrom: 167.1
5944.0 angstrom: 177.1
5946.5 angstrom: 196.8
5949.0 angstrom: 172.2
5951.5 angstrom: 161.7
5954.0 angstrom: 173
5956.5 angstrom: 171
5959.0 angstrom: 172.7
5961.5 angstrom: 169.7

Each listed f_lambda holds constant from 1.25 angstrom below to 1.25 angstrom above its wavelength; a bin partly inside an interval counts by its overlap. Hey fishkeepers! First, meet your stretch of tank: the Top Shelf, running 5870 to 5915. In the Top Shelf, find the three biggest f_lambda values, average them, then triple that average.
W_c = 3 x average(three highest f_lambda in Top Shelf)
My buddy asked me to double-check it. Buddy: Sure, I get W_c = 570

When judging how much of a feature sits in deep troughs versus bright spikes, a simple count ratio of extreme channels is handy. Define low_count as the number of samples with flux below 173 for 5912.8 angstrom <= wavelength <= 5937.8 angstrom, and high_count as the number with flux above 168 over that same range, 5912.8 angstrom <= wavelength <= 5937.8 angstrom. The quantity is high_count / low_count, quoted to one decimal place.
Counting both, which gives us 1.2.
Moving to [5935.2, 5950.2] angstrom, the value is 2.5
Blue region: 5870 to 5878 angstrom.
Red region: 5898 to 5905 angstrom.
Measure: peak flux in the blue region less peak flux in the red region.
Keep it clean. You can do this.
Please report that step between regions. 13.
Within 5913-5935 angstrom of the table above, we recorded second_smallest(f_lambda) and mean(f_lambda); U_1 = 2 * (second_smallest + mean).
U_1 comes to 656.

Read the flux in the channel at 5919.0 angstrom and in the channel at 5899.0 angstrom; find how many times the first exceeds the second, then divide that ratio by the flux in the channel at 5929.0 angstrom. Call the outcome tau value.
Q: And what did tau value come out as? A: 0.0058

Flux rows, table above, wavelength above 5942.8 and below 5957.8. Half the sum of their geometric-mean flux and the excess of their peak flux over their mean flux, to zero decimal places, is 98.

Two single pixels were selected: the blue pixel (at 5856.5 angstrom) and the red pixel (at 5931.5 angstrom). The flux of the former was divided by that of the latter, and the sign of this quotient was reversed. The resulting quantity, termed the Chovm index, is -1.2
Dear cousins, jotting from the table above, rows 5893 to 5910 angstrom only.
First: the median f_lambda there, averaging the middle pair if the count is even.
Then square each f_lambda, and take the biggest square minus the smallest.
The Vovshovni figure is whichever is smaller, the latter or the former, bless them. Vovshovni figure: 168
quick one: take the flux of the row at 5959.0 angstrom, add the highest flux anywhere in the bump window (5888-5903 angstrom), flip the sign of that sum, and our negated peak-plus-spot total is -346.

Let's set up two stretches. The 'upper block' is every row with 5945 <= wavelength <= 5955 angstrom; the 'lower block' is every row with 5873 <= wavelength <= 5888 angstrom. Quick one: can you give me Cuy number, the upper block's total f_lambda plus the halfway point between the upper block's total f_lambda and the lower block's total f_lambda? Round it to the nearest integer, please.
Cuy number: 1587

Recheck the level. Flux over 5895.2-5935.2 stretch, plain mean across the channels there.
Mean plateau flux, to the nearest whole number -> 166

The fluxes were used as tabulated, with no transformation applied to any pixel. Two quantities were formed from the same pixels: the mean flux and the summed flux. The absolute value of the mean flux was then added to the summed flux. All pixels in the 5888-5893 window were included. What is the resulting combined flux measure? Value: 420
